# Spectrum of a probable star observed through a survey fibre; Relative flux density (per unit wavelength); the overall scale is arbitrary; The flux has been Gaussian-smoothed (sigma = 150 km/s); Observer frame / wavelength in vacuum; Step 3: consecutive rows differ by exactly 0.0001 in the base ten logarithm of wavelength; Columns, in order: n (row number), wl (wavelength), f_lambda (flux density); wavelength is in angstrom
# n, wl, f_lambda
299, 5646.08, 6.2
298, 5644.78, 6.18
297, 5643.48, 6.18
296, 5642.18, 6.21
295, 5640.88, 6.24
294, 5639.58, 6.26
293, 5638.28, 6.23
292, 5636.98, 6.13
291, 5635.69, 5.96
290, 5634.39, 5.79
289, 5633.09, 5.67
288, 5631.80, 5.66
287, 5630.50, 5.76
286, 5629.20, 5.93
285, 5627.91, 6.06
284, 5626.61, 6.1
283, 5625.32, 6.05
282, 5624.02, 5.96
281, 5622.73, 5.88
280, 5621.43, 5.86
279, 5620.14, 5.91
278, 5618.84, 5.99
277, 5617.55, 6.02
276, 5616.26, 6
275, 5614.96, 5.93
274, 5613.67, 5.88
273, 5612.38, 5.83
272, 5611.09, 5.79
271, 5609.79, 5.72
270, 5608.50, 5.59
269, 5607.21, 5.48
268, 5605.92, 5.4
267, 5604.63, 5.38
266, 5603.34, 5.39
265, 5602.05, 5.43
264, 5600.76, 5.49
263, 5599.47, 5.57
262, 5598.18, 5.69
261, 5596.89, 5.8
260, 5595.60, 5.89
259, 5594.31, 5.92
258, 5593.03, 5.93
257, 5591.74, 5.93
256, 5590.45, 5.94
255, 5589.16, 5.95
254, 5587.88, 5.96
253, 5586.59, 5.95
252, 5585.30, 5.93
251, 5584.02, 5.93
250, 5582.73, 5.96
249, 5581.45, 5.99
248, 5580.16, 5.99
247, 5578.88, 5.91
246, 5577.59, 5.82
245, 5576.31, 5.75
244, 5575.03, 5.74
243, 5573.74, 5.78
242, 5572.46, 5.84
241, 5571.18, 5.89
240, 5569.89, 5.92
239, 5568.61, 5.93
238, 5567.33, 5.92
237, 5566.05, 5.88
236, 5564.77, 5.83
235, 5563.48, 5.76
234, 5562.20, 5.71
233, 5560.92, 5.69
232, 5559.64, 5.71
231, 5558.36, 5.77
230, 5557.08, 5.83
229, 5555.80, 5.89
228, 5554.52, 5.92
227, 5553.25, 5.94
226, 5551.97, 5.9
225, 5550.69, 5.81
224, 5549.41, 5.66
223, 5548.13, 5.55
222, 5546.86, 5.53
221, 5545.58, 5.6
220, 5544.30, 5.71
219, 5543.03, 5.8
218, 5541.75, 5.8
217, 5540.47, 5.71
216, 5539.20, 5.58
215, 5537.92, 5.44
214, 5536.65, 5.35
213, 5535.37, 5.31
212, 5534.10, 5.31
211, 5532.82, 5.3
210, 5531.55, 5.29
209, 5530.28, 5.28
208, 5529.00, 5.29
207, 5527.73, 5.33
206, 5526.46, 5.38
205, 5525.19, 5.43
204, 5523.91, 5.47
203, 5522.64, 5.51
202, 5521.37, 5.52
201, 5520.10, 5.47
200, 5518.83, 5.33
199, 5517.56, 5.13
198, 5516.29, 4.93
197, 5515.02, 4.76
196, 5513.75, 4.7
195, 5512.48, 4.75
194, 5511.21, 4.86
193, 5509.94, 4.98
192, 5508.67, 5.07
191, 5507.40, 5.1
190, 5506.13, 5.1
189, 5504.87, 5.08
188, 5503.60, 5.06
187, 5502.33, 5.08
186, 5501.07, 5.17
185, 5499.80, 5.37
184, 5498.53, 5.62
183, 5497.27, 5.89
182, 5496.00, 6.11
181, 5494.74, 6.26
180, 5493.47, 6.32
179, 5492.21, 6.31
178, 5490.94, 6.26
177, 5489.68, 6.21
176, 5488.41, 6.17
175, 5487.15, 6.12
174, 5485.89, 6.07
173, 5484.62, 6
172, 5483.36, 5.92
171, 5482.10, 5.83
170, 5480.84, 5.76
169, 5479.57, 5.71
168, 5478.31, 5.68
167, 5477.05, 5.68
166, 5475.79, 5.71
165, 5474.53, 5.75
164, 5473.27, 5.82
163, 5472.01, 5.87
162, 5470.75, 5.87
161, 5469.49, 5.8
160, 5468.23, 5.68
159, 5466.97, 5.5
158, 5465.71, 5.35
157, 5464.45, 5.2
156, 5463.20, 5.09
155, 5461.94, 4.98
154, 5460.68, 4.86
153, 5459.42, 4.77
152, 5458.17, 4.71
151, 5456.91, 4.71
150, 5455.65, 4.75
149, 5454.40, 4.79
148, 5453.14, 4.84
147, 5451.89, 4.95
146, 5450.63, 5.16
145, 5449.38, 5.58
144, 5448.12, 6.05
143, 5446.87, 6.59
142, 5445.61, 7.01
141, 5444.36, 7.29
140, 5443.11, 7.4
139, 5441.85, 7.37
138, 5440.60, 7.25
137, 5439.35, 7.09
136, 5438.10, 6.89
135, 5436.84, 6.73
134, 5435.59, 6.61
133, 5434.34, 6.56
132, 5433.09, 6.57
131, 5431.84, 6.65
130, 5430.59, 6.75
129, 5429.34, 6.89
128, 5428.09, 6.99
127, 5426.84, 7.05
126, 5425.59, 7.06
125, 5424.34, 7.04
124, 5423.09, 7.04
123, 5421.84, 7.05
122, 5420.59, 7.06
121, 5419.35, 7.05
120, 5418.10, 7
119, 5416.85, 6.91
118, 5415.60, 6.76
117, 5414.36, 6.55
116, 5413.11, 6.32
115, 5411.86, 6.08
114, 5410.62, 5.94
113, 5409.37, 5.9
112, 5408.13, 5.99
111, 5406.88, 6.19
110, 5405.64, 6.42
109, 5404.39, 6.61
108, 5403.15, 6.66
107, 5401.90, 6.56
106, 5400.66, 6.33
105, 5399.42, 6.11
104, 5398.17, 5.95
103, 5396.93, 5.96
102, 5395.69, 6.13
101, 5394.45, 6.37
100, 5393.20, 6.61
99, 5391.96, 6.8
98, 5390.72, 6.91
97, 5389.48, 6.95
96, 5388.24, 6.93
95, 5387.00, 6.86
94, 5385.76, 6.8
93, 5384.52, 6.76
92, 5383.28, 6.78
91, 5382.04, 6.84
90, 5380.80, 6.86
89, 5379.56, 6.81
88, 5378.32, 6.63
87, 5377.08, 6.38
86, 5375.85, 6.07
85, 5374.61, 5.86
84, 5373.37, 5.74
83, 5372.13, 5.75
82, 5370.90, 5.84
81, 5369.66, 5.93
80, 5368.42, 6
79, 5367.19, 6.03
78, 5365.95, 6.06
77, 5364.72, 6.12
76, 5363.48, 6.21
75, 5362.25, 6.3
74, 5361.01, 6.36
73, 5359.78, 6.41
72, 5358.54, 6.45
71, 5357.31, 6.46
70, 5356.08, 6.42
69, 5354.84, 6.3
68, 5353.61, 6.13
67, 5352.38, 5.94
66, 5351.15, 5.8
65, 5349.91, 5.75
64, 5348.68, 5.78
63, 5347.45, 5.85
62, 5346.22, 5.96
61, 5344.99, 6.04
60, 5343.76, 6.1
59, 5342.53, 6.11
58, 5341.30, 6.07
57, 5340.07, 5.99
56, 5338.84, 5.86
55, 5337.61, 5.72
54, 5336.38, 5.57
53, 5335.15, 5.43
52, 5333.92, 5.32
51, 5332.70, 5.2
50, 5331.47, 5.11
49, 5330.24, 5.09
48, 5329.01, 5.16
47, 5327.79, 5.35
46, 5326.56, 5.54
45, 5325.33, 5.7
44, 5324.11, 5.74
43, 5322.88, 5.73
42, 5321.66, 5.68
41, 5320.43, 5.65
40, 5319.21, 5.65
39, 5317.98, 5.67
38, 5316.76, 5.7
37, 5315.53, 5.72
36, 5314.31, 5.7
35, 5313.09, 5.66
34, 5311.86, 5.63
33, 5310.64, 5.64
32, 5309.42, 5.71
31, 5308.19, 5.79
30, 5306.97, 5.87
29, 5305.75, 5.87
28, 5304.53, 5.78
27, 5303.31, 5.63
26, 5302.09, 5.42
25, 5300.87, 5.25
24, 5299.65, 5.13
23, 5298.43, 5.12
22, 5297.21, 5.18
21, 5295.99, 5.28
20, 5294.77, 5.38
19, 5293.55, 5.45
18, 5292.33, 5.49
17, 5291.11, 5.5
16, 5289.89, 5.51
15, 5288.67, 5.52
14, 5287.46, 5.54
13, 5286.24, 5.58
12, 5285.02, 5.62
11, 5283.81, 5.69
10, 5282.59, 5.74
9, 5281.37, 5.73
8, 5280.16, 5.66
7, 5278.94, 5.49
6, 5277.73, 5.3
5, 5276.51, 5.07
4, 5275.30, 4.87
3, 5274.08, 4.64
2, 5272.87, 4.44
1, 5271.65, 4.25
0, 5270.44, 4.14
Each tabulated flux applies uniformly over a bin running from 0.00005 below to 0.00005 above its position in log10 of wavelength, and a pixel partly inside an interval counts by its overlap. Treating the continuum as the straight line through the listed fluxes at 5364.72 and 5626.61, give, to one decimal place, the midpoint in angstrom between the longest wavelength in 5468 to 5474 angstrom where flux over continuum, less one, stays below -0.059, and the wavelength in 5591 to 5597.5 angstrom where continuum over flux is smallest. 5530.6 angstrom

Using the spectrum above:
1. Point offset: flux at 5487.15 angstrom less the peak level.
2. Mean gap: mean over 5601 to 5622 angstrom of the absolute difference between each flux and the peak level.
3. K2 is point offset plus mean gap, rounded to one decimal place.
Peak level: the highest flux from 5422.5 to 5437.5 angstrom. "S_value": 0.4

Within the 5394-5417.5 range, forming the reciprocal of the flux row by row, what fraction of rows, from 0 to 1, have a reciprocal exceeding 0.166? 0.26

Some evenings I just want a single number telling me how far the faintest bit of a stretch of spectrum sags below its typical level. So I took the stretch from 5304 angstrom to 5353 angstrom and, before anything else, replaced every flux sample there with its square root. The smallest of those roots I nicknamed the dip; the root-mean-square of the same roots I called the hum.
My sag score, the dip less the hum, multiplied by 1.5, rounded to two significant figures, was -0.19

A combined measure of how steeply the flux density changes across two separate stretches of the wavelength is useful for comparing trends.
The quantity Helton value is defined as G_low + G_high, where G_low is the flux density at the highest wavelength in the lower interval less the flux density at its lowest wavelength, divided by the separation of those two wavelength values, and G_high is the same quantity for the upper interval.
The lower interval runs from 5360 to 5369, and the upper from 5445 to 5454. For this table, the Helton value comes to -0.34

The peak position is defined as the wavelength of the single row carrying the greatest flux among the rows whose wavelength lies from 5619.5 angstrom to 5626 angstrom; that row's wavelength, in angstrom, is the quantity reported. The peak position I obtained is 5625.32 angstrom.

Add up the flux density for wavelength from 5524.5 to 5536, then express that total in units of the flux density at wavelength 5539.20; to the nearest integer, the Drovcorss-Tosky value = 9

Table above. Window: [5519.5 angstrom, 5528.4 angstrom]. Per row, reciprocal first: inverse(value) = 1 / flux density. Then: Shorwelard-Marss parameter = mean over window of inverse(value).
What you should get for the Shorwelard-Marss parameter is 0.184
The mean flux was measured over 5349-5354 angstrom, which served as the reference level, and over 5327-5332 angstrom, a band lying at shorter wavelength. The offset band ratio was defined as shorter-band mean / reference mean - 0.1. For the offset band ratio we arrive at 0.78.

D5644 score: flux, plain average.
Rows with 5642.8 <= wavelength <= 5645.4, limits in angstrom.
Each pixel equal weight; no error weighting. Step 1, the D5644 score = 6.2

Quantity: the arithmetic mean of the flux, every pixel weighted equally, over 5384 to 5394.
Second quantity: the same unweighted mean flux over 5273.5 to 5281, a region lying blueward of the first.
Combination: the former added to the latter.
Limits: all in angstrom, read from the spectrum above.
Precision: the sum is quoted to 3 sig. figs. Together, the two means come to 12.0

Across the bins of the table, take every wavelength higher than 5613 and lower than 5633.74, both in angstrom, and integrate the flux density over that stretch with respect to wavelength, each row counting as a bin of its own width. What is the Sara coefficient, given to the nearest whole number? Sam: 123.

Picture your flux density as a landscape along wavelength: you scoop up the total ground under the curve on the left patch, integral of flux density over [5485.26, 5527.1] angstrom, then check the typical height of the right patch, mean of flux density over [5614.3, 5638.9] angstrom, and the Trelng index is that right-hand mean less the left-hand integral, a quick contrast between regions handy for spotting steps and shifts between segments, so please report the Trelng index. -223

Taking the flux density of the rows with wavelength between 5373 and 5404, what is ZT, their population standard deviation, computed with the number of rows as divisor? 0.38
